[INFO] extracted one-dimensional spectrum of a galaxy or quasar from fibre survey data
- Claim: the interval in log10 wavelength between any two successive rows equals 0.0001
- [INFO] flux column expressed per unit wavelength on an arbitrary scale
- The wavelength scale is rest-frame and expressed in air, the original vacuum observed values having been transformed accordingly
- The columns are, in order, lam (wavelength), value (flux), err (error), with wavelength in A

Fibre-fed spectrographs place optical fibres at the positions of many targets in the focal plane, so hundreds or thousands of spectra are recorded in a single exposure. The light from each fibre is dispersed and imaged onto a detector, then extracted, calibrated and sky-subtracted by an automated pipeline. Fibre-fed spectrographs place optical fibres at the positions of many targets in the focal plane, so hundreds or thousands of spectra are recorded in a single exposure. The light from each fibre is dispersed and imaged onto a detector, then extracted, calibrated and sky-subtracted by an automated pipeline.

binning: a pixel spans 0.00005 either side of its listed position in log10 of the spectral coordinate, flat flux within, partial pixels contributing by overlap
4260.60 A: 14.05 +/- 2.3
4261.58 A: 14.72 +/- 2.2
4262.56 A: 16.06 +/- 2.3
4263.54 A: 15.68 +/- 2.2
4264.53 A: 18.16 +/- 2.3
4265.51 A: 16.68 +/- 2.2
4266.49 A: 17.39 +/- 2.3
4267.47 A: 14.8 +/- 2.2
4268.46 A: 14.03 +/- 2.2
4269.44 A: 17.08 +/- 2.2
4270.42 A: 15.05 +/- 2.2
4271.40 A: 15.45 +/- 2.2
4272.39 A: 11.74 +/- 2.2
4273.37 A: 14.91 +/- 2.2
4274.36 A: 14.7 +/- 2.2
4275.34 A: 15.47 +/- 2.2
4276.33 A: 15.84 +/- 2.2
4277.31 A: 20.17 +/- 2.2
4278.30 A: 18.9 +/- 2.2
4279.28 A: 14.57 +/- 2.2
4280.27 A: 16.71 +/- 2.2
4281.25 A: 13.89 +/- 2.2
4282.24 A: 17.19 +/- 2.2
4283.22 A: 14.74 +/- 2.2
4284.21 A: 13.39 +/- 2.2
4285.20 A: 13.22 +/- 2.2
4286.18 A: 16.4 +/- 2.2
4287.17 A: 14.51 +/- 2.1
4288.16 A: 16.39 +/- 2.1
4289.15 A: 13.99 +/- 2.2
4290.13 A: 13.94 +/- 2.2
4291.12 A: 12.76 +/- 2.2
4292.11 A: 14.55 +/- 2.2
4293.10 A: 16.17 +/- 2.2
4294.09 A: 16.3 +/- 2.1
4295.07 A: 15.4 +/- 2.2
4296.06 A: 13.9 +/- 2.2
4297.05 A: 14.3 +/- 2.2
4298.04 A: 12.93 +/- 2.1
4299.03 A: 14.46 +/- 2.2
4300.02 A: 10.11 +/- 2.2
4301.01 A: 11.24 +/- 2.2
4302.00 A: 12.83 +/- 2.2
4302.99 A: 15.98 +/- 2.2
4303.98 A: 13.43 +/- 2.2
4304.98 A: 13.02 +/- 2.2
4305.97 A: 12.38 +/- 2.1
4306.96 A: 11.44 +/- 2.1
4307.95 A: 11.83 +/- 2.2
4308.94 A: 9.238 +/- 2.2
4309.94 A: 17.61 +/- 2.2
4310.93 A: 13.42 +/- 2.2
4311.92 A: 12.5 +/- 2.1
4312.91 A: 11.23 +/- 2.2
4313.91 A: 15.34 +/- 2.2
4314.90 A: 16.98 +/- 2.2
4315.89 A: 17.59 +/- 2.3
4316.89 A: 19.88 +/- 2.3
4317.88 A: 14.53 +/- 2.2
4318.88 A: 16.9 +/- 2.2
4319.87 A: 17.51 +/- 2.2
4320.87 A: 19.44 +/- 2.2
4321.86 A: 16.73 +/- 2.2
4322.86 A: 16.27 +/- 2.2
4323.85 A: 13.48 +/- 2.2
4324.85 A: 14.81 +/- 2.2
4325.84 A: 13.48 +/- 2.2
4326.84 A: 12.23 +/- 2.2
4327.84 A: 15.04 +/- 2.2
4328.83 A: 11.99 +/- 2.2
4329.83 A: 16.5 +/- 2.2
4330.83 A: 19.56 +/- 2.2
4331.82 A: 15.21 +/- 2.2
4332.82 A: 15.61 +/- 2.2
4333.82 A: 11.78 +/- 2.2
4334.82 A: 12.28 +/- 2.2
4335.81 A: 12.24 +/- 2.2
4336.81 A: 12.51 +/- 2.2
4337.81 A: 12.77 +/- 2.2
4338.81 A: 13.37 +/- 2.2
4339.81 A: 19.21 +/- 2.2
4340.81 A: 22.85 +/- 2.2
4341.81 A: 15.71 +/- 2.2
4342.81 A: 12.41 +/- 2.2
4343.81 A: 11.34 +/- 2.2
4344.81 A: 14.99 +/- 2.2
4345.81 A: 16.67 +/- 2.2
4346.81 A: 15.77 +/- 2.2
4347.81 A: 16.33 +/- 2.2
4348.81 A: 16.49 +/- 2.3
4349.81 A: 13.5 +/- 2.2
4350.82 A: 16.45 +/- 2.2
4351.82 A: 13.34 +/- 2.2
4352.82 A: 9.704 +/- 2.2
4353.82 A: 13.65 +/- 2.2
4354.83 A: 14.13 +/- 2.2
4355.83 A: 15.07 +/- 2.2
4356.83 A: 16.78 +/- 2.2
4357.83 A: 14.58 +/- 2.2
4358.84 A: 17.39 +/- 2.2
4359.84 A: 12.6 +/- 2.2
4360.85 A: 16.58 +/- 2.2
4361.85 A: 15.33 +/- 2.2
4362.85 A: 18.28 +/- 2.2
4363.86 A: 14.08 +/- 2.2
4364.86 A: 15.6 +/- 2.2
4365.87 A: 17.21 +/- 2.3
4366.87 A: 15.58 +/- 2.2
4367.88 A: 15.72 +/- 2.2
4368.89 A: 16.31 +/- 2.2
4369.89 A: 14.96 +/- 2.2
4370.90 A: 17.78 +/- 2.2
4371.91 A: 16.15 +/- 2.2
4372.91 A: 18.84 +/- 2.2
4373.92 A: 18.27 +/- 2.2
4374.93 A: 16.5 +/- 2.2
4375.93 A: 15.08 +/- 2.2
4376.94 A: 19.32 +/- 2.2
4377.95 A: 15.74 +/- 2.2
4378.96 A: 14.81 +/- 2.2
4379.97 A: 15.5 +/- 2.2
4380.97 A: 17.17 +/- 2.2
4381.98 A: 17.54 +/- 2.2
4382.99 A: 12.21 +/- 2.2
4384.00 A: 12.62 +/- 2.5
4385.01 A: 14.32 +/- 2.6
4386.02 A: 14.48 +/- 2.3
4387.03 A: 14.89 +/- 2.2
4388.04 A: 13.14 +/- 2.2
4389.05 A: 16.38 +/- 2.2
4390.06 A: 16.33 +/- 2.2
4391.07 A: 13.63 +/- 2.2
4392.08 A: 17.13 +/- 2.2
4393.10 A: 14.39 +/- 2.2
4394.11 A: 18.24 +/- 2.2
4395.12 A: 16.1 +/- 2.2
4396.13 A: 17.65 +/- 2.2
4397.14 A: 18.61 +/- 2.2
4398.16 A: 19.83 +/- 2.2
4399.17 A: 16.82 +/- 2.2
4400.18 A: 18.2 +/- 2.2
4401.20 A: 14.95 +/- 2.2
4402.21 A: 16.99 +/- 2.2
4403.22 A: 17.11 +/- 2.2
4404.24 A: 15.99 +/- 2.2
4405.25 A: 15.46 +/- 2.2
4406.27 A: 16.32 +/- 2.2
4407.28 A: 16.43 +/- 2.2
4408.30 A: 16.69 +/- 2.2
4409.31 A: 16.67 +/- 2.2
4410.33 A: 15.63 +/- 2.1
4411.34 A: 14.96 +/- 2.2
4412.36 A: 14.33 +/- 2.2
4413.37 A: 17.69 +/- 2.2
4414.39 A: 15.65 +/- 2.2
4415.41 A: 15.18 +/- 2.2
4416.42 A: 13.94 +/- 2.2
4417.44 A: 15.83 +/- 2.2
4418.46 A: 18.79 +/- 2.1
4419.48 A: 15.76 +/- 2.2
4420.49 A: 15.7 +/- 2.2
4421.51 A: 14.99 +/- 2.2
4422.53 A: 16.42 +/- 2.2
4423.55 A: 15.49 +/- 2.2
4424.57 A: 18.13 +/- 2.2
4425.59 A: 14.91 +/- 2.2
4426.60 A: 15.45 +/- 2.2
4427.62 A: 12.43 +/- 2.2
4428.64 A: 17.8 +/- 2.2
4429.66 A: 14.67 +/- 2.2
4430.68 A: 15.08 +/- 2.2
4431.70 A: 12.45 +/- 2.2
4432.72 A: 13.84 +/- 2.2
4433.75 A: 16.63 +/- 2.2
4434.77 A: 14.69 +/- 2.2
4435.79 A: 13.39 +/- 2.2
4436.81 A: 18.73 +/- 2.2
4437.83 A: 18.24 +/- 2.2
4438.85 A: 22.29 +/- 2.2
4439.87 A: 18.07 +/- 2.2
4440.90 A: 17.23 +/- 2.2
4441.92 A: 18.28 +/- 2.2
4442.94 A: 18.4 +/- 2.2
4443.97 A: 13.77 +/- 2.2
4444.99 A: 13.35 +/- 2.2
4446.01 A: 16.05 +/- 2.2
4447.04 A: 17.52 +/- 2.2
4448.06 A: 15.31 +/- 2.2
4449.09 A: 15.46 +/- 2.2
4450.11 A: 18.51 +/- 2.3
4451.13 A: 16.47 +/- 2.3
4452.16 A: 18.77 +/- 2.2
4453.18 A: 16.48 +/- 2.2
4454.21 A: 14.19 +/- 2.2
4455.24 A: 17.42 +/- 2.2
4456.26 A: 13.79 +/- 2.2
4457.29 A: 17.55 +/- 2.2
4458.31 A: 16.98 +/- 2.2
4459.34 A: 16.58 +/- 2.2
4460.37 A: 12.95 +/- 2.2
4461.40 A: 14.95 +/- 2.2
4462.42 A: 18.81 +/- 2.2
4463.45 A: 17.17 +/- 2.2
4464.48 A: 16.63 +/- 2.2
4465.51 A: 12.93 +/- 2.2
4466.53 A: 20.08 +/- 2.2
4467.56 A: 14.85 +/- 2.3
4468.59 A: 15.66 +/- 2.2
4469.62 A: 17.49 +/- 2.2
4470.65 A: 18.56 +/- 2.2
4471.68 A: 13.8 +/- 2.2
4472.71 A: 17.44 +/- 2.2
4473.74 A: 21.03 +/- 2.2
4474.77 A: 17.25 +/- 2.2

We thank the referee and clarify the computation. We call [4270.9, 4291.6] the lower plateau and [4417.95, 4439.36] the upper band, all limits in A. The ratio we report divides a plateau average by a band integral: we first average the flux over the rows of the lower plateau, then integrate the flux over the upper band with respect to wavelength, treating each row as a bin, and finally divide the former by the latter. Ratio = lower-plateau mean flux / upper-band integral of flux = 0.0443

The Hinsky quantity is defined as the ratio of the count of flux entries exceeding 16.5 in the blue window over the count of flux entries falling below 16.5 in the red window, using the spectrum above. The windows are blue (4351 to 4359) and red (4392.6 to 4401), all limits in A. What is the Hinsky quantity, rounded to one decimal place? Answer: 1.0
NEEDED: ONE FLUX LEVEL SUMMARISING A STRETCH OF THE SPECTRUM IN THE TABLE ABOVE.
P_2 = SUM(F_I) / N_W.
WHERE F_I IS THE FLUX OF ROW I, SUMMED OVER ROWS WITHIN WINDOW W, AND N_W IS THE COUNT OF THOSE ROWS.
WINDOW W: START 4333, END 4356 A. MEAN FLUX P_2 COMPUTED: 14.5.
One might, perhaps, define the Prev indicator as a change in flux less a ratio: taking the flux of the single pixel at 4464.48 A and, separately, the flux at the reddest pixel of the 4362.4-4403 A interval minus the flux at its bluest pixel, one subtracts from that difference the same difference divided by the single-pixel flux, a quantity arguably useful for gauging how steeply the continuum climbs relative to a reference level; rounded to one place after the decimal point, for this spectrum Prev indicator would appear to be -1.2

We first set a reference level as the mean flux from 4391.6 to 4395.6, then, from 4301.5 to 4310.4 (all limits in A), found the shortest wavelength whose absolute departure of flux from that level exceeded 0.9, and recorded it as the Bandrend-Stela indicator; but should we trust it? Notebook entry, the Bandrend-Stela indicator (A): 4302.00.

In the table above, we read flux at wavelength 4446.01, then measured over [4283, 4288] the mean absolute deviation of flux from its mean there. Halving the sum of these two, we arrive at 8.5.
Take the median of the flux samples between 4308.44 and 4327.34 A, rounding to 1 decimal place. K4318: 15.3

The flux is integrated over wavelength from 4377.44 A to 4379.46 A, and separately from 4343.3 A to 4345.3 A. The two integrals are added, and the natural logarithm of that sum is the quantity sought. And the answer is 4.05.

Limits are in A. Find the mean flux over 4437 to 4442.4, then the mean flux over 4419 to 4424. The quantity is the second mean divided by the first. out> 0.83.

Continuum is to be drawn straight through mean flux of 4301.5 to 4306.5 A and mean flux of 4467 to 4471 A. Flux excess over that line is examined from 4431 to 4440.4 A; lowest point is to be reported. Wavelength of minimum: 4431.70 A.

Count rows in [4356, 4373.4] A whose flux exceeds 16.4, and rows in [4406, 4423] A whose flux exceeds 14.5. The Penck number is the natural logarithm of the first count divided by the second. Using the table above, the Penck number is -0.76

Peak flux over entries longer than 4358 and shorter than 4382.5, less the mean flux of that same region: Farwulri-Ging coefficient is 3.0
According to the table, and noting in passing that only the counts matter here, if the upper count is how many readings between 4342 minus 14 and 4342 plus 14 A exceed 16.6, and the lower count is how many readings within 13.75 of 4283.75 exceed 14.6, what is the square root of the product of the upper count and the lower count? 8.0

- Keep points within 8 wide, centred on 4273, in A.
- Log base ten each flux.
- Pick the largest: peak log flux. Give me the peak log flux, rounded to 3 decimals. 1.232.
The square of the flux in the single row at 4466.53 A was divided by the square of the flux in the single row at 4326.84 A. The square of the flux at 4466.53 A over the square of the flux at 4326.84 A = 2.7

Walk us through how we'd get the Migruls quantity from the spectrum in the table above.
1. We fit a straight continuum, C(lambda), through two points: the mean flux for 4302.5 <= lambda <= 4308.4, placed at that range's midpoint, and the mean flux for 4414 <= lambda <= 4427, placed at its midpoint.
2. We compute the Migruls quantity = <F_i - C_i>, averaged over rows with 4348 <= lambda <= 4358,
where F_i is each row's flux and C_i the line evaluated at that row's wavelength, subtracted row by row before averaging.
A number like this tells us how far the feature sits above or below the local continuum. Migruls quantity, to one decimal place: 0.2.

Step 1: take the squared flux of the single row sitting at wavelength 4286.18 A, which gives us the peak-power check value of 269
